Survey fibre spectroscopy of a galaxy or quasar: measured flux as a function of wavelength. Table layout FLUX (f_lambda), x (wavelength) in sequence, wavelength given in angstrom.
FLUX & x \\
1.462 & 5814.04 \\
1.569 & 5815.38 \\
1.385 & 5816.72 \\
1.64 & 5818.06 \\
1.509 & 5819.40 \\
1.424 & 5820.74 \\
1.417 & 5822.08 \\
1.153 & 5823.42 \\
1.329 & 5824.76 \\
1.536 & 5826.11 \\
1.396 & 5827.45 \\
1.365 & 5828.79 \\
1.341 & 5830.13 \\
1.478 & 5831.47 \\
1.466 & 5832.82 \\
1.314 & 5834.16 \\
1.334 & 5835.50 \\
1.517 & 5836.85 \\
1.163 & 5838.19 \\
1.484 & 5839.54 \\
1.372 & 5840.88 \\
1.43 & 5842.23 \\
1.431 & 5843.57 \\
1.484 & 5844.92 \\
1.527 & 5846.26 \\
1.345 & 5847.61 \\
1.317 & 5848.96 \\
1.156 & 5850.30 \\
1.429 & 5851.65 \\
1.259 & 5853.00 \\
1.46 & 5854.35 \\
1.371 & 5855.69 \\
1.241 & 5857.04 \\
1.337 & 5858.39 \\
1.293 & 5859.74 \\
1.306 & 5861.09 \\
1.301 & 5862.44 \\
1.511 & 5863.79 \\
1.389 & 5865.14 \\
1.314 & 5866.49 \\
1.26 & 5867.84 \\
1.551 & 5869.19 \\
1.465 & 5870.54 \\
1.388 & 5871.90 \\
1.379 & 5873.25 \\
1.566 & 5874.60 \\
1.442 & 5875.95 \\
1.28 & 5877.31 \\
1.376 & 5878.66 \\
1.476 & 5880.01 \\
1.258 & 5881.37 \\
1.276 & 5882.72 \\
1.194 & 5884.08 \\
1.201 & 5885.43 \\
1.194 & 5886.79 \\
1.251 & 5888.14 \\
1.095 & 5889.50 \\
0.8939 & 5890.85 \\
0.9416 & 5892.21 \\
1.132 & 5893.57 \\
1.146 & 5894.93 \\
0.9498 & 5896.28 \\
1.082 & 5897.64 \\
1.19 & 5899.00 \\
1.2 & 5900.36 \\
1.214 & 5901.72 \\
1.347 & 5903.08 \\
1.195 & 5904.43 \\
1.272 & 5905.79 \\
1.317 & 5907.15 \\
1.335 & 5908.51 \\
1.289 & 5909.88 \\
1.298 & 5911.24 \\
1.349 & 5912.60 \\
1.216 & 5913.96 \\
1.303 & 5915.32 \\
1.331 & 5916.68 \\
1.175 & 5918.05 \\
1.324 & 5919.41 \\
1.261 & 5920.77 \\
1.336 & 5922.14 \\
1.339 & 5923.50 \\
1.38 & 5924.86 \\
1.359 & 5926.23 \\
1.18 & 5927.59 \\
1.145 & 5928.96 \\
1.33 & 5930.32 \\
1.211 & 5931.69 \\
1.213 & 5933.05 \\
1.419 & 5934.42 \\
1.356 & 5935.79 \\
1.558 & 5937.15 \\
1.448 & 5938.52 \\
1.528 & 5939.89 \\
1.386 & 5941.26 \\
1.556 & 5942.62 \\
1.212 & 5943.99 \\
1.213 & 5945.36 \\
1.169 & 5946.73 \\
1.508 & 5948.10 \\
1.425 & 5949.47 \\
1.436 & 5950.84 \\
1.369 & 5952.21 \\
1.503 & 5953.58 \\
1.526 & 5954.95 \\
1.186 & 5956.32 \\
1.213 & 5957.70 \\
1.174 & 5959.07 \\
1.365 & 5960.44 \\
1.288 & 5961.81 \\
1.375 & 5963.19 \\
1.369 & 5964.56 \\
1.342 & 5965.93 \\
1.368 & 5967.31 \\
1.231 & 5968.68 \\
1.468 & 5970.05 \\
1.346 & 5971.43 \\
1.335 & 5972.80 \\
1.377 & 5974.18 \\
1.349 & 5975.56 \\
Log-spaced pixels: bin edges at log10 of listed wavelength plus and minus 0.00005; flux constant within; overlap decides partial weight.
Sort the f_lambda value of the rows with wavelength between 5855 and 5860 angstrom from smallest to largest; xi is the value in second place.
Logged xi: 1.293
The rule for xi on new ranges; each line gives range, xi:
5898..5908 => 1.195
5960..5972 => 1.288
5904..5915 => 1.216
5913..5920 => 1.216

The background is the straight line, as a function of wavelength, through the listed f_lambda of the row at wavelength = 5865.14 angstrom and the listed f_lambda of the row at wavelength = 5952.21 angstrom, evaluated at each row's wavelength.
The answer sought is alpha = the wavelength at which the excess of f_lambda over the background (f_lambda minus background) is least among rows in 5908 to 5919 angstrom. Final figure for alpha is 5918.05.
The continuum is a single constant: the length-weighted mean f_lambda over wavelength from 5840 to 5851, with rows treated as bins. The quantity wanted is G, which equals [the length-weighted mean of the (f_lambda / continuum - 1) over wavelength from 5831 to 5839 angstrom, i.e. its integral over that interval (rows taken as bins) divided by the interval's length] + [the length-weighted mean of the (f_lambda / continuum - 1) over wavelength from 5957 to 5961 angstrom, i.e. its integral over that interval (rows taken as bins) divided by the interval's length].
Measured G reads -0.11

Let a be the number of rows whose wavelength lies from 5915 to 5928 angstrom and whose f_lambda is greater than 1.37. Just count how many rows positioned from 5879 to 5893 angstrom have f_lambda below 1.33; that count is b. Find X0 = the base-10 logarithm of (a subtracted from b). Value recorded 0.9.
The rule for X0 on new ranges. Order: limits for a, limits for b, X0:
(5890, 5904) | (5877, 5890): 0.9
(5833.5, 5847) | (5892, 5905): 0.3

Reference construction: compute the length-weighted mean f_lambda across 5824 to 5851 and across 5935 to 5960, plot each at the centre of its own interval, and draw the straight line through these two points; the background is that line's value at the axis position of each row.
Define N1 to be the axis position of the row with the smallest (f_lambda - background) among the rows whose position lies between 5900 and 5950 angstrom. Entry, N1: 5928.96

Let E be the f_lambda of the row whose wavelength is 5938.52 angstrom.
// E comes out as 1.448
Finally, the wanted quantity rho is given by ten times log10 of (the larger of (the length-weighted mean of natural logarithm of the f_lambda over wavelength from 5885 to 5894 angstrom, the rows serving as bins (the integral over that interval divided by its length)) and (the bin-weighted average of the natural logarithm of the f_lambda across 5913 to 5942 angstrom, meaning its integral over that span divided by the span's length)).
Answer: -5.56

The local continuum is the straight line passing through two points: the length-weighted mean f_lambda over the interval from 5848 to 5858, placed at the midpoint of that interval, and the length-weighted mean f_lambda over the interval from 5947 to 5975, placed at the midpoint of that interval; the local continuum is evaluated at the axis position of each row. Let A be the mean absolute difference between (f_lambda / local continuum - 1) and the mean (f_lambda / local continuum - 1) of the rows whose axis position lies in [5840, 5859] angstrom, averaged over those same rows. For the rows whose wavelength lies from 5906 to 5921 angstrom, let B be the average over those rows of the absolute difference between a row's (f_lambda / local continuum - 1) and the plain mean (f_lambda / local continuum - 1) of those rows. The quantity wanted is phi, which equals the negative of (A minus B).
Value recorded -0.030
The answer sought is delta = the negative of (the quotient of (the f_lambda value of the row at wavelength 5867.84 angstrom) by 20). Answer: -0.063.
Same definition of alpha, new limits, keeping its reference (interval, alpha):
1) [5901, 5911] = 5904.43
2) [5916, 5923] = 5918.05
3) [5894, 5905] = 5896.28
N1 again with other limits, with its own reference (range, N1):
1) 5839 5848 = 5847.61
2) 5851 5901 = 5890.85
